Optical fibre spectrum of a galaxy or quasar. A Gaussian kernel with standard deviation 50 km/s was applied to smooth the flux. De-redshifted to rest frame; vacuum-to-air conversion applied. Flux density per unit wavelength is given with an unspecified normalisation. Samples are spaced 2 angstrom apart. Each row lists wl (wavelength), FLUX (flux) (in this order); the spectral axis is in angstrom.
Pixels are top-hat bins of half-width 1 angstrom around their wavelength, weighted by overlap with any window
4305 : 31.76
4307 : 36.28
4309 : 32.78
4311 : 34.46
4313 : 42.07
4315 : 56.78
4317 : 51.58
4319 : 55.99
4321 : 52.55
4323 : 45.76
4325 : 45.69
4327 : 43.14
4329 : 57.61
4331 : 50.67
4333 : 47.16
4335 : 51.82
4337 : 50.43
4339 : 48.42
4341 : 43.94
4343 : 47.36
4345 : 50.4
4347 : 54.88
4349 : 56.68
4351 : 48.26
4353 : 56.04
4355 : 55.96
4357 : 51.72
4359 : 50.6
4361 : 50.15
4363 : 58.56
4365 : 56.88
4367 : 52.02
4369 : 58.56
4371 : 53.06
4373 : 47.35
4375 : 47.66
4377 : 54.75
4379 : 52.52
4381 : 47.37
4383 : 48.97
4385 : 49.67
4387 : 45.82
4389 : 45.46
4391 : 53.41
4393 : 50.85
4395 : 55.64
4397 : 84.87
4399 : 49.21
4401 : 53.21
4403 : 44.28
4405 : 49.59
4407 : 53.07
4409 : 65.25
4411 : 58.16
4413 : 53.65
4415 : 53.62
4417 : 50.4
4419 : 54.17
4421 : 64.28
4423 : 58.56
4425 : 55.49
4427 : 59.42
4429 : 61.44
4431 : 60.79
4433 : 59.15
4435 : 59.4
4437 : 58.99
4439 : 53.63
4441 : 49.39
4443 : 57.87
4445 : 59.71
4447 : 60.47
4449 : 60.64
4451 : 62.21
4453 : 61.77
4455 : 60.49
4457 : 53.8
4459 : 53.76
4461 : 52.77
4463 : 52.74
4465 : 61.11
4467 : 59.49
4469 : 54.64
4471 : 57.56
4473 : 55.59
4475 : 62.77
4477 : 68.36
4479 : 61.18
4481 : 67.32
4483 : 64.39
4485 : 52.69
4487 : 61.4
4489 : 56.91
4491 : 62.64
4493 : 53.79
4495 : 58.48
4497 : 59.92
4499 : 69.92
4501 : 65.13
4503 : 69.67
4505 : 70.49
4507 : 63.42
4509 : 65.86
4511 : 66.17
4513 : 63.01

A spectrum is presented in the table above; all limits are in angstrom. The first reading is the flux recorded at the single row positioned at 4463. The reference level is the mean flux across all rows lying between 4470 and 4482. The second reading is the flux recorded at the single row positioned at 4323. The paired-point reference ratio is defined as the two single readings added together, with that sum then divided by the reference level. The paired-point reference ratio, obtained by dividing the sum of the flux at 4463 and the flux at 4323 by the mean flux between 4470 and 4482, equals 1.59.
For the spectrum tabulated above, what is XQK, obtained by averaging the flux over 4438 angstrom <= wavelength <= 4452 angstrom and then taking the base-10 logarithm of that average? 1.76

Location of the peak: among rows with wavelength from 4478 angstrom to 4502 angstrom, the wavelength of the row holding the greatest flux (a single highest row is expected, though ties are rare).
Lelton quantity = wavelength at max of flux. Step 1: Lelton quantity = 4499 angstrom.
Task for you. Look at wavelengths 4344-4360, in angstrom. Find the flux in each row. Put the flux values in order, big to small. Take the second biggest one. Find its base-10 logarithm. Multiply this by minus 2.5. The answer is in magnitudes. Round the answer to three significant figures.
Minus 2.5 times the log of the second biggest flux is -4.37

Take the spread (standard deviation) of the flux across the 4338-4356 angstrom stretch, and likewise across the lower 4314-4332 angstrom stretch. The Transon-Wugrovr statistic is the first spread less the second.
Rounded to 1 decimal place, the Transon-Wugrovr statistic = -0.6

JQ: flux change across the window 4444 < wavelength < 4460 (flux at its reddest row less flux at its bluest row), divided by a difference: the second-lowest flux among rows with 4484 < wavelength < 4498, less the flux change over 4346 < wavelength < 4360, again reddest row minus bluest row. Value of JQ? -0.10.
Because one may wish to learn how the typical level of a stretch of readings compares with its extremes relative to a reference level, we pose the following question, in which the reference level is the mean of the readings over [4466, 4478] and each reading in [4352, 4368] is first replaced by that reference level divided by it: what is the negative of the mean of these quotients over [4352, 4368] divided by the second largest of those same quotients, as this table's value -0.940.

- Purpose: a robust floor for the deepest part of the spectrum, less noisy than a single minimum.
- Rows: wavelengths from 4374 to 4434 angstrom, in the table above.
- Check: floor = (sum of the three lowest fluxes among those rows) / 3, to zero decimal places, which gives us 45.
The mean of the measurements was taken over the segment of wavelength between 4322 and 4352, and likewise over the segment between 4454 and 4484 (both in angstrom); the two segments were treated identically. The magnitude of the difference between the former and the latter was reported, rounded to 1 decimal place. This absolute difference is 9.6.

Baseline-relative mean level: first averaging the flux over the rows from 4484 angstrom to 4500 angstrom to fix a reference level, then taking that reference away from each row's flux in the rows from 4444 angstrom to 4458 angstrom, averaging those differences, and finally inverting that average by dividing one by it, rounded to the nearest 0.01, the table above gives 2.49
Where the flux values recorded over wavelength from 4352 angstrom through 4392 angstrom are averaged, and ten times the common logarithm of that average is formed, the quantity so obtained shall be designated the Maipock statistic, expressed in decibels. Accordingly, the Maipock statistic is 17.1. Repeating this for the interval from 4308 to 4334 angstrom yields 16.8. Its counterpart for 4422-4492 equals 17.7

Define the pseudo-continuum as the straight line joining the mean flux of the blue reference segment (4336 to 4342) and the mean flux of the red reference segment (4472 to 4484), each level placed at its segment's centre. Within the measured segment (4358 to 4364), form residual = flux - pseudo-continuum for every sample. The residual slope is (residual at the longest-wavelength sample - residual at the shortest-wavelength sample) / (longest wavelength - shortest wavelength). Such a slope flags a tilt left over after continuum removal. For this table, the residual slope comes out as 1.9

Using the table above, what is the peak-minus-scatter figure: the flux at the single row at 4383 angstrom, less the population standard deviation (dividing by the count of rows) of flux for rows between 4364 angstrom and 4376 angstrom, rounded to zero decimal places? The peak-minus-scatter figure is 45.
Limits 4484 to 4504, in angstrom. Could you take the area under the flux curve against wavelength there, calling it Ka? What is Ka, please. 1221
